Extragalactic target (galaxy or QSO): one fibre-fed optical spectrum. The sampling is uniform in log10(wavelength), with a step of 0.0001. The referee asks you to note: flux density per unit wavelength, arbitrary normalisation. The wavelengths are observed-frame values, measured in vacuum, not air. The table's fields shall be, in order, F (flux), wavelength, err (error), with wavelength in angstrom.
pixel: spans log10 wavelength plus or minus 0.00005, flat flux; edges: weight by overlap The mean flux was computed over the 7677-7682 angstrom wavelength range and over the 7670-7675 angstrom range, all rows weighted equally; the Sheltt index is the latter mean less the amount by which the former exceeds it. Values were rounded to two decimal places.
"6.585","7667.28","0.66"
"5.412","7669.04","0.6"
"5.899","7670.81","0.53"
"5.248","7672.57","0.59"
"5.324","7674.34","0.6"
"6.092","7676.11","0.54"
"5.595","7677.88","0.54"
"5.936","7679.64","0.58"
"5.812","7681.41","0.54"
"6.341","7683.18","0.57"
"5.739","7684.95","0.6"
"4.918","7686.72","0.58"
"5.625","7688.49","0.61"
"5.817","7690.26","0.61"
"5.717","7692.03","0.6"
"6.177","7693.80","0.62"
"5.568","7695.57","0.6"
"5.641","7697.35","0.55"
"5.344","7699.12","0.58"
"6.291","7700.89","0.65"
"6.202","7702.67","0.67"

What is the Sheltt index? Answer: 5.20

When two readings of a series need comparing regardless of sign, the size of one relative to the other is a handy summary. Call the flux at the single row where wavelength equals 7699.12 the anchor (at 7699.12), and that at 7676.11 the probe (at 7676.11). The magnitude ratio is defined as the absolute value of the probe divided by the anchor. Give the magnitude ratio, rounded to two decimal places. 1.14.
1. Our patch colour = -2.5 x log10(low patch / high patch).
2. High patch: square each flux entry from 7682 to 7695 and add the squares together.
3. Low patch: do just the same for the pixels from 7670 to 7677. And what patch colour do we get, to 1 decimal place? 0.7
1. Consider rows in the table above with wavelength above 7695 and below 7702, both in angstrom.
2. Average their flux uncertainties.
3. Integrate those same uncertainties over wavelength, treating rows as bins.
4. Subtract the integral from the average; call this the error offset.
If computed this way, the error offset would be -3.6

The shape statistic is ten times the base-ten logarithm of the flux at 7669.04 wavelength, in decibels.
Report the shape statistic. 7.3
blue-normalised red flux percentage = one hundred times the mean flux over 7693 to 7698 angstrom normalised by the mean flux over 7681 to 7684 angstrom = 95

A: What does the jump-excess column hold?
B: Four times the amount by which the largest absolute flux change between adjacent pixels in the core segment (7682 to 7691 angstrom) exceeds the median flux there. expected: -19.7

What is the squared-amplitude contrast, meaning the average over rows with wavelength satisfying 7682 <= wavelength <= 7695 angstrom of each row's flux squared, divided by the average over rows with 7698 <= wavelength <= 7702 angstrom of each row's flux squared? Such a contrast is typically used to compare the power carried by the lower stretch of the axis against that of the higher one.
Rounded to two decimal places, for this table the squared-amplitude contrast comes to 0.98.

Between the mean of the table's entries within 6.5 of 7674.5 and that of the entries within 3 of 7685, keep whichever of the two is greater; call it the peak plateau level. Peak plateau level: 5.67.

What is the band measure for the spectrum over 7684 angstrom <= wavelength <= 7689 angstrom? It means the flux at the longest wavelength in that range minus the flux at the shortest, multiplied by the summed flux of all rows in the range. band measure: -1.9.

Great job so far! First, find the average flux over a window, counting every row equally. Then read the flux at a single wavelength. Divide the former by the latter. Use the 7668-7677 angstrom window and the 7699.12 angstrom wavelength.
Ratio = 1.05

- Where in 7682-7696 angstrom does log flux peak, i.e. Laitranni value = 7683.18 angstrom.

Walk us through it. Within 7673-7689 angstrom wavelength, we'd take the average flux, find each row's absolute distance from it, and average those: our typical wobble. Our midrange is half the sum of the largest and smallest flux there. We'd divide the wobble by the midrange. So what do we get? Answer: 0.054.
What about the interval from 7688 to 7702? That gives 0.042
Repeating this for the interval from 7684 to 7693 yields 0.048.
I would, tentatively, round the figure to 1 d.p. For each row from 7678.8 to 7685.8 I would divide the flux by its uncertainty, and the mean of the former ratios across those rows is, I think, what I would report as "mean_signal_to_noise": 10.4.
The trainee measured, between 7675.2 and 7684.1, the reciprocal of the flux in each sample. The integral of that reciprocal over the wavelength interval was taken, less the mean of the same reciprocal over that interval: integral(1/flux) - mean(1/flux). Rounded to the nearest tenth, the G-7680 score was 1.3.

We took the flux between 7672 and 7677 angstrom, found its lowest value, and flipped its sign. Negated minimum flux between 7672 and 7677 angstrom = -5.2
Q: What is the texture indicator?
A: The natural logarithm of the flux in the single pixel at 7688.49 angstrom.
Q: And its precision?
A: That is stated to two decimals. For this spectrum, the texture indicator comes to 1.73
